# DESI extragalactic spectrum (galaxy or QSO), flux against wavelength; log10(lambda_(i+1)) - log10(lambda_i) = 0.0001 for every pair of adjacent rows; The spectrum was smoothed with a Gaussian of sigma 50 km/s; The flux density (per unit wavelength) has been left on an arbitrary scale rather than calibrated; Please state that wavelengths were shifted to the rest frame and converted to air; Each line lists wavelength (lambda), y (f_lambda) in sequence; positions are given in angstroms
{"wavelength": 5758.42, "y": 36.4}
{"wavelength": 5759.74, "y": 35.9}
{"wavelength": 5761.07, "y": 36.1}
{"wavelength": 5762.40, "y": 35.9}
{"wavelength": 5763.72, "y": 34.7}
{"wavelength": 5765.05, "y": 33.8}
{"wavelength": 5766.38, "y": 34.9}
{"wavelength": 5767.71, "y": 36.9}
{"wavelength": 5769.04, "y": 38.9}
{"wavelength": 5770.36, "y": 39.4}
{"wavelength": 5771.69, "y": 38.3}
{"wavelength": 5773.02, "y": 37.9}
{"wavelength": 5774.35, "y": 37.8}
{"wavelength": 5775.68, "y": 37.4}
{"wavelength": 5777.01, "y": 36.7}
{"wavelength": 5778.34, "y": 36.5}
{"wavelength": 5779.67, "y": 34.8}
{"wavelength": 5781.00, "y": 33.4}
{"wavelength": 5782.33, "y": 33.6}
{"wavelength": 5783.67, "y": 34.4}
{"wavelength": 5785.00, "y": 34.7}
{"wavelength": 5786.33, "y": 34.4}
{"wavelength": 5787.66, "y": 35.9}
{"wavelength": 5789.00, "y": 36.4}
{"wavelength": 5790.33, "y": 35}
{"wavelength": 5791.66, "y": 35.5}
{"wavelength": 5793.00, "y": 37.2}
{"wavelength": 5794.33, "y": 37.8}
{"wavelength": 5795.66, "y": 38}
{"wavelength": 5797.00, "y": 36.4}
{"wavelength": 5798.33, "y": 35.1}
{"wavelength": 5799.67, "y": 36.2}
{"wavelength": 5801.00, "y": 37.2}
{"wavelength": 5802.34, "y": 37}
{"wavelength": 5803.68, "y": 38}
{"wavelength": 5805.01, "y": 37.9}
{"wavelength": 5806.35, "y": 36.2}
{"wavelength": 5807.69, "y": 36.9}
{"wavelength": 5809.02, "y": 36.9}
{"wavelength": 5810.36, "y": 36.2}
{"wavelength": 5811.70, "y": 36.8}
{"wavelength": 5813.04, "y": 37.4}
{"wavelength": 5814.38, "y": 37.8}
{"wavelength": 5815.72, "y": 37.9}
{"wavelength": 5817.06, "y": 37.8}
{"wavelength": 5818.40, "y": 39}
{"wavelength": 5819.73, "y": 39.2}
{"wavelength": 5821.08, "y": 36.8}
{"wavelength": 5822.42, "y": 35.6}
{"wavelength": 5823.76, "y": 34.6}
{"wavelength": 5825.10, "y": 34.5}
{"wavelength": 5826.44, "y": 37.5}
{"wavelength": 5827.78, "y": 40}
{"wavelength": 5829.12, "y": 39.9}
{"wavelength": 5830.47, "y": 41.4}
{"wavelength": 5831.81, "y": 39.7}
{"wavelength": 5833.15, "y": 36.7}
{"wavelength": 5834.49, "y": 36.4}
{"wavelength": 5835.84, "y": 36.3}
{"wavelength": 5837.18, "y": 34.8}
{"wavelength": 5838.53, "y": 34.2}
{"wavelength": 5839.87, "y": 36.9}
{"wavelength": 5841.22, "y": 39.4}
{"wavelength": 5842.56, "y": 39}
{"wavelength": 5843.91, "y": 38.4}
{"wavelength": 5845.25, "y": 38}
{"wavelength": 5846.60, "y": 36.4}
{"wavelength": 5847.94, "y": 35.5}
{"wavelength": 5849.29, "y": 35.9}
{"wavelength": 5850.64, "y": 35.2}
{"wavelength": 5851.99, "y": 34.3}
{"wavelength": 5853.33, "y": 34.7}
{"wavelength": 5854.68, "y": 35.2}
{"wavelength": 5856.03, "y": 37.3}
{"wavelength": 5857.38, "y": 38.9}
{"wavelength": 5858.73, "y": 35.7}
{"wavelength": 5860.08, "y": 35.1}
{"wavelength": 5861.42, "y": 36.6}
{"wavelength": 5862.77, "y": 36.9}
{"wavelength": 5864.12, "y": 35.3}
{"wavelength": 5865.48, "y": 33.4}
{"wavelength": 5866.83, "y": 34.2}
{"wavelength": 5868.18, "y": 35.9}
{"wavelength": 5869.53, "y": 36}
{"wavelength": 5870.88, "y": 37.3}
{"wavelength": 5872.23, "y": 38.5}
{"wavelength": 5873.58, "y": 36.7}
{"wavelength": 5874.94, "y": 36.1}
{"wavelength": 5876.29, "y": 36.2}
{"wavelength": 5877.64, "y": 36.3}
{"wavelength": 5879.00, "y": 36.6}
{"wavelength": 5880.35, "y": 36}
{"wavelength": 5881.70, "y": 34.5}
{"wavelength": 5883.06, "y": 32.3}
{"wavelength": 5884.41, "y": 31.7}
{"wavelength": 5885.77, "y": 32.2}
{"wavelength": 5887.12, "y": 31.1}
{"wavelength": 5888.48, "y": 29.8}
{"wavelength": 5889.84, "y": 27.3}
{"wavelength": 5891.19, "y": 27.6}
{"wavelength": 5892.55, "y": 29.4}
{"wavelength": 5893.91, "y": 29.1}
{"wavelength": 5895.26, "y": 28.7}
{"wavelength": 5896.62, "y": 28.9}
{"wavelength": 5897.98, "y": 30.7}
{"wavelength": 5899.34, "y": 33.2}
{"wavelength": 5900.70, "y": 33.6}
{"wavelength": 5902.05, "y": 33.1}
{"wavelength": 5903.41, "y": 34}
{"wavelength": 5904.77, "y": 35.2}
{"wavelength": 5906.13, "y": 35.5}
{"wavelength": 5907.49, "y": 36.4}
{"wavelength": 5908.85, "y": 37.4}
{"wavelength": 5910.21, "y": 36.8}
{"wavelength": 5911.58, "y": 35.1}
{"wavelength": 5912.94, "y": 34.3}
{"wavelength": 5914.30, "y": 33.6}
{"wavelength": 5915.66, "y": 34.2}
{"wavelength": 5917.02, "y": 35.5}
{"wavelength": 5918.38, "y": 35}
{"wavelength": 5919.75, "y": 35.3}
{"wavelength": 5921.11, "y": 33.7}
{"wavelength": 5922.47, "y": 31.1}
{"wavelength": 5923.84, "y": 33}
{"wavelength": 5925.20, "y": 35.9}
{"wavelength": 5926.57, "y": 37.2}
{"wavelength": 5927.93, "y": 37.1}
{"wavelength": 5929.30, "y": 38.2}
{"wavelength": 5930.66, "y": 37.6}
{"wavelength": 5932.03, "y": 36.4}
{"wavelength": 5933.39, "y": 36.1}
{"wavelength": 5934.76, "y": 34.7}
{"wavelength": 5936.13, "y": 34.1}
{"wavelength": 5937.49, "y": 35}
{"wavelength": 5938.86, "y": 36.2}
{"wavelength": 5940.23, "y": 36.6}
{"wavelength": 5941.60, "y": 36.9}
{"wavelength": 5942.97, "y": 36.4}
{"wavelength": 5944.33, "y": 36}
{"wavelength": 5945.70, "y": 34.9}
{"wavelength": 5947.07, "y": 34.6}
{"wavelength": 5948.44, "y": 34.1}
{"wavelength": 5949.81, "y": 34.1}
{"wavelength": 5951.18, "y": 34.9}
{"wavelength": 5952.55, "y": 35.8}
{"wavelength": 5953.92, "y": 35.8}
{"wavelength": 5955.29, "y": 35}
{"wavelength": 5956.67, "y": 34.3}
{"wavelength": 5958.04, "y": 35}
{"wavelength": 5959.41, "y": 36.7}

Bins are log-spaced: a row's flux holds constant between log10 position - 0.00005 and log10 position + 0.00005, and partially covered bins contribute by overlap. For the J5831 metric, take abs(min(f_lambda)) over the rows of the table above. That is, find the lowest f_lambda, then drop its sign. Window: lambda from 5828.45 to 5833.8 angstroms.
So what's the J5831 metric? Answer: 36.7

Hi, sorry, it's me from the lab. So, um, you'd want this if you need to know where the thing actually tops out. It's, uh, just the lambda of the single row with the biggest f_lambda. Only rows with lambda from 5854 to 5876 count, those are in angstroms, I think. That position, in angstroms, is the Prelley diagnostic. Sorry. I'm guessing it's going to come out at 5857.38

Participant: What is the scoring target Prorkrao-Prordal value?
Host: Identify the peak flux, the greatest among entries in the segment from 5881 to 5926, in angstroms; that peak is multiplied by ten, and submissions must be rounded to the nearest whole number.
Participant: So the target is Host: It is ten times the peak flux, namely 374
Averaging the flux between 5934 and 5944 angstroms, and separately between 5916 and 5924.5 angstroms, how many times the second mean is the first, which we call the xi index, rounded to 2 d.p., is 1.05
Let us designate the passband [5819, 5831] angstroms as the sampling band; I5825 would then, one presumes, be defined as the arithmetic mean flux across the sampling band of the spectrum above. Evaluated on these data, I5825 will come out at 37.7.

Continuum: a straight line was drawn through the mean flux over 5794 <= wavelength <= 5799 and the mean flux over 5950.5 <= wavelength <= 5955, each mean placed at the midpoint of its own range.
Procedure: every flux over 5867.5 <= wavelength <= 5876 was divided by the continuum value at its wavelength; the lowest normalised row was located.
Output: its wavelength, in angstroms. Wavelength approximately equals 5868.18 angstroms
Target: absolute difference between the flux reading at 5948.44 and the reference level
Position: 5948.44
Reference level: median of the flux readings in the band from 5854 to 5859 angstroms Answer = 2.4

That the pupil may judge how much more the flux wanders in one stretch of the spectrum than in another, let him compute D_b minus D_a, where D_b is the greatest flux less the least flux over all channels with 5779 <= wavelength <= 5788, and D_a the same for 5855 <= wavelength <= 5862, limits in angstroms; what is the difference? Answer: -1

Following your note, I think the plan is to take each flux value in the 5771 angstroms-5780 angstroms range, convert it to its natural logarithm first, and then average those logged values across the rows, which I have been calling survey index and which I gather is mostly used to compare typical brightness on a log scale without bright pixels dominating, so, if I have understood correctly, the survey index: 3.61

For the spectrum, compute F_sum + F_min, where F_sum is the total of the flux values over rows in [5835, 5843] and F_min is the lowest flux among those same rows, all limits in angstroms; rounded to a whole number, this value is 255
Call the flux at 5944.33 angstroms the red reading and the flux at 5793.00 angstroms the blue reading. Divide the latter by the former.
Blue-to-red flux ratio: 1.03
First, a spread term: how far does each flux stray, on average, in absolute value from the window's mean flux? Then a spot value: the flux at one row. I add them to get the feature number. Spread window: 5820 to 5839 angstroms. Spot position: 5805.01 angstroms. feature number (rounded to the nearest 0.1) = 39.8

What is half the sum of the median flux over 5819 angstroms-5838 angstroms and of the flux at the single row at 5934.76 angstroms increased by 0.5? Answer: 36.0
